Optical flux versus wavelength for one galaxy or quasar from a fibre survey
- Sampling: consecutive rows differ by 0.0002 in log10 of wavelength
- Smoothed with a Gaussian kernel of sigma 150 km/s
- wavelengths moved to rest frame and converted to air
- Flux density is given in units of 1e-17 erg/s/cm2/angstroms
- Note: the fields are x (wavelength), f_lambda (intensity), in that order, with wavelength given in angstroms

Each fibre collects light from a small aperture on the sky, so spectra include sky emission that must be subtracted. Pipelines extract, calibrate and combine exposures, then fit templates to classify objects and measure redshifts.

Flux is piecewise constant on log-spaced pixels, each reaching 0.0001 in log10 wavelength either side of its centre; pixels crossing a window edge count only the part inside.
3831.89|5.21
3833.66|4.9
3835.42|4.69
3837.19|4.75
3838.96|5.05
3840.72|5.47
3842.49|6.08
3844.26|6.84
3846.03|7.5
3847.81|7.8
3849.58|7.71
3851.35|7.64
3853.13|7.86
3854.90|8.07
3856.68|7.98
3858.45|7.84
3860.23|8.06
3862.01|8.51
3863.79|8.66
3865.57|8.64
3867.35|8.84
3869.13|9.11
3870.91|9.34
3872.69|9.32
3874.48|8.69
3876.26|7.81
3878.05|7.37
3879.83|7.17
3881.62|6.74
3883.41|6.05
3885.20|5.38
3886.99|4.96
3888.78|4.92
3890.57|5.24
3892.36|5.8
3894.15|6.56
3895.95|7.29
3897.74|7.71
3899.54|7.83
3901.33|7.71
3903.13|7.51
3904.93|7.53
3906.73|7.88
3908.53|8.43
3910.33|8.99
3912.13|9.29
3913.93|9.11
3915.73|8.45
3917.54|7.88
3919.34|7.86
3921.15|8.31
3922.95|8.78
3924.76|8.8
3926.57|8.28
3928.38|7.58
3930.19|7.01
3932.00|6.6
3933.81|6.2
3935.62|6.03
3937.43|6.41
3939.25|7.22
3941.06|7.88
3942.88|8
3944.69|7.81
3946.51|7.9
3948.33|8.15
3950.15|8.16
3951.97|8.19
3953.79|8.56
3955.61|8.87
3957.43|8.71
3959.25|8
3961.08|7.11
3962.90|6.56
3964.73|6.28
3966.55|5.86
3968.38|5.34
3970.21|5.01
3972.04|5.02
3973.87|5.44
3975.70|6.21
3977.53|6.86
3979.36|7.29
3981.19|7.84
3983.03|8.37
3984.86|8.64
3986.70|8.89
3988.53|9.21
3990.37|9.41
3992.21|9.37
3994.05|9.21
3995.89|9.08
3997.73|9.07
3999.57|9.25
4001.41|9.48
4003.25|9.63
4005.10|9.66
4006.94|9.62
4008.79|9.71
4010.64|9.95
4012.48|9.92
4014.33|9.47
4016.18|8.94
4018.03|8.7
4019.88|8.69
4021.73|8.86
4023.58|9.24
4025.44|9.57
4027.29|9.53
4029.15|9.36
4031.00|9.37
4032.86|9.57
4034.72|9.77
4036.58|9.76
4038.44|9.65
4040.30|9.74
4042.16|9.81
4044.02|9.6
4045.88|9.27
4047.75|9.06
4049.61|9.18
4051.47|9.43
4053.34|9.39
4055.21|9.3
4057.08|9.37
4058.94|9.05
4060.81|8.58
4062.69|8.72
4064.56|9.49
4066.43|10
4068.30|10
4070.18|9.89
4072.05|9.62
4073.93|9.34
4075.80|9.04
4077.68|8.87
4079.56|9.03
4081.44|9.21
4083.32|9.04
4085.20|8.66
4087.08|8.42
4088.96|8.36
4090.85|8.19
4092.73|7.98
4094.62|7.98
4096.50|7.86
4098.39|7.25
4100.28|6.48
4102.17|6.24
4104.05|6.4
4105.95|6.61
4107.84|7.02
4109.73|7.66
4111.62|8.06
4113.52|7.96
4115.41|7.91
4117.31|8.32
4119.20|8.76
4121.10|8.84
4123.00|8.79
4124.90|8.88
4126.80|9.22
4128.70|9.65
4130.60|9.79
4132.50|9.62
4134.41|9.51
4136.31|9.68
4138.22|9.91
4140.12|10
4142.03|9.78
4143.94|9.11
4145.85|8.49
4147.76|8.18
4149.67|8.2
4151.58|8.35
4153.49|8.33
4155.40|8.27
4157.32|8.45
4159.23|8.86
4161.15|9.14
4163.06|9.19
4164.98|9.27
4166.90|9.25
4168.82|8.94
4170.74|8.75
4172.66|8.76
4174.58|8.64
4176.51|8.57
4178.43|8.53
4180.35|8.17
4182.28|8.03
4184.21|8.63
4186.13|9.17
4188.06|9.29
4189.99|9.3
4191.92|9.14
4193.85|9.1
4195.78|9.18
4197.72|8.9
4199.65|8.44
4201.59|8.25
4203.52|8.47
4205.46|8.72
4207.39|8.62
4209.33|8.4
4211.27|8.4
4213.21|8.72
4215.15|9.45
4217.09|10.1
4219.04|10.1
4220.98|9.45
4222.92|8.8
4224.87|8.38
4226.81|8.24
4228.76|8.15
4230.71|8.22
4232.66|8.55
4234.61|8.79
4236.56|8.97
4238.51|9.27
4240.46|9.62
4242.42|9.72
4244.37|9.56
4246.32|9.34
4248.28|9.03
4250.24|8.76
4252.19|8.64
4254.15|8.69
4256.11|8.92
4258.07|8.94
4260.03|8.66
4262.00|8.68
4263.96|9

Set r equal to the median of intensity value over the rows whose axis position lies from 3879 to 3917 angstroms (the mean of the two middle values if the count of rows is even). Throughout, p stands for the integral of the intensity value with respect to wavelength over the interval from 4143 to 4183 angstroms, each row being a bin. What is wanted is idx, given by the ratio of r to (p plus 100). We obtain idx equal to 0.017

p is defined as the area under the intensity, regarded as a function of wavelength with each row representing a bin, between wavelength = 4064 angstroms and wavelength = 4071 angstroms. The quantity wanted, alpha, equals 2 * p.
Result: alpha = 138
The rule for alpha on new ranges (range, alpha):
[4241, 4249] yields 151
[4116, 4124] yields 138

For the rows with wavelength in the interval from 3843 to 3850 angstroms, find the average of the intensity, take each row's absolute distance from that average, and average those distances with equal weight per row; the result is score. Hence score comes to 0.31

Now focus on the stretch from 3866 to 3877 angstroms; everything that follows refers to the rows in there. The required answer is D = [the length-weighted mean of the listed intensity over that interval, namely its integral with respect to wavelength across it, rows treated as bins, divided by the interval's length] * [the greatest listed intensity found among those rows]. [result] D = 83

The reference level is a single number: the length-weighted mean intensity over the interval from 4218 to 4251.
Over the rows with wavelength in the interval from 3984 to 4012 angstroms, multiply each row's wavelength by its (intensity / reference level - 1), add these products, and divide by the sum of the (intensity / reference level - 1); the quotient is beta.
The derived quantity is 4004.3 angstroms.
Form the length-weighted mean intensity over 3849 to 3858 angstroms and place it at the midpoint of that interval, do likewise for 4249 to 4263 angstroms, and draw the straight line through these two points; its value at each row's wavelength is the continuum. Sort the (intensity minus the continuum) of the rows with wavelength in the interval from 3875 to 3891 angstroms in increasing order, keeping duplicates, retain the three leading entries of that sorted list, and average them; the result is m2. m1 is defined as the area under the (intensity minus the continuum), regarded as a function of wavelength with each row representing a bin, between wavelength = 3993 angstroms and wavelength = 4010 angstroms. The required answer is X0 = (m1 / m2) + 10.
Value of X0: 3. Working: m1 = 21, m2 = -2.9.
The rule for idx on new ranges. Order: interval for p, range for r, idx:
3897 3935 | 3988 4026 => 0.023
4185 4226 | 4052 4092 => 0.019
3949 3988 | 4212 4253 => 0.023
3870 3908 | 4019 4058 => 0.025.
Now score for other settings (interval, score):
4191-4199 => 0.09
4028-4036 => 0.15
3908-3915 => 0.26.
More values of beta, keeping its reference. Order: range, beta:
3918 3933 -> 3927.7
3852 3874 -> 3856.4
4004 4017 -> 4009.7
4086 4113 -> 4101.4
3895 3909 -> 3901.5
